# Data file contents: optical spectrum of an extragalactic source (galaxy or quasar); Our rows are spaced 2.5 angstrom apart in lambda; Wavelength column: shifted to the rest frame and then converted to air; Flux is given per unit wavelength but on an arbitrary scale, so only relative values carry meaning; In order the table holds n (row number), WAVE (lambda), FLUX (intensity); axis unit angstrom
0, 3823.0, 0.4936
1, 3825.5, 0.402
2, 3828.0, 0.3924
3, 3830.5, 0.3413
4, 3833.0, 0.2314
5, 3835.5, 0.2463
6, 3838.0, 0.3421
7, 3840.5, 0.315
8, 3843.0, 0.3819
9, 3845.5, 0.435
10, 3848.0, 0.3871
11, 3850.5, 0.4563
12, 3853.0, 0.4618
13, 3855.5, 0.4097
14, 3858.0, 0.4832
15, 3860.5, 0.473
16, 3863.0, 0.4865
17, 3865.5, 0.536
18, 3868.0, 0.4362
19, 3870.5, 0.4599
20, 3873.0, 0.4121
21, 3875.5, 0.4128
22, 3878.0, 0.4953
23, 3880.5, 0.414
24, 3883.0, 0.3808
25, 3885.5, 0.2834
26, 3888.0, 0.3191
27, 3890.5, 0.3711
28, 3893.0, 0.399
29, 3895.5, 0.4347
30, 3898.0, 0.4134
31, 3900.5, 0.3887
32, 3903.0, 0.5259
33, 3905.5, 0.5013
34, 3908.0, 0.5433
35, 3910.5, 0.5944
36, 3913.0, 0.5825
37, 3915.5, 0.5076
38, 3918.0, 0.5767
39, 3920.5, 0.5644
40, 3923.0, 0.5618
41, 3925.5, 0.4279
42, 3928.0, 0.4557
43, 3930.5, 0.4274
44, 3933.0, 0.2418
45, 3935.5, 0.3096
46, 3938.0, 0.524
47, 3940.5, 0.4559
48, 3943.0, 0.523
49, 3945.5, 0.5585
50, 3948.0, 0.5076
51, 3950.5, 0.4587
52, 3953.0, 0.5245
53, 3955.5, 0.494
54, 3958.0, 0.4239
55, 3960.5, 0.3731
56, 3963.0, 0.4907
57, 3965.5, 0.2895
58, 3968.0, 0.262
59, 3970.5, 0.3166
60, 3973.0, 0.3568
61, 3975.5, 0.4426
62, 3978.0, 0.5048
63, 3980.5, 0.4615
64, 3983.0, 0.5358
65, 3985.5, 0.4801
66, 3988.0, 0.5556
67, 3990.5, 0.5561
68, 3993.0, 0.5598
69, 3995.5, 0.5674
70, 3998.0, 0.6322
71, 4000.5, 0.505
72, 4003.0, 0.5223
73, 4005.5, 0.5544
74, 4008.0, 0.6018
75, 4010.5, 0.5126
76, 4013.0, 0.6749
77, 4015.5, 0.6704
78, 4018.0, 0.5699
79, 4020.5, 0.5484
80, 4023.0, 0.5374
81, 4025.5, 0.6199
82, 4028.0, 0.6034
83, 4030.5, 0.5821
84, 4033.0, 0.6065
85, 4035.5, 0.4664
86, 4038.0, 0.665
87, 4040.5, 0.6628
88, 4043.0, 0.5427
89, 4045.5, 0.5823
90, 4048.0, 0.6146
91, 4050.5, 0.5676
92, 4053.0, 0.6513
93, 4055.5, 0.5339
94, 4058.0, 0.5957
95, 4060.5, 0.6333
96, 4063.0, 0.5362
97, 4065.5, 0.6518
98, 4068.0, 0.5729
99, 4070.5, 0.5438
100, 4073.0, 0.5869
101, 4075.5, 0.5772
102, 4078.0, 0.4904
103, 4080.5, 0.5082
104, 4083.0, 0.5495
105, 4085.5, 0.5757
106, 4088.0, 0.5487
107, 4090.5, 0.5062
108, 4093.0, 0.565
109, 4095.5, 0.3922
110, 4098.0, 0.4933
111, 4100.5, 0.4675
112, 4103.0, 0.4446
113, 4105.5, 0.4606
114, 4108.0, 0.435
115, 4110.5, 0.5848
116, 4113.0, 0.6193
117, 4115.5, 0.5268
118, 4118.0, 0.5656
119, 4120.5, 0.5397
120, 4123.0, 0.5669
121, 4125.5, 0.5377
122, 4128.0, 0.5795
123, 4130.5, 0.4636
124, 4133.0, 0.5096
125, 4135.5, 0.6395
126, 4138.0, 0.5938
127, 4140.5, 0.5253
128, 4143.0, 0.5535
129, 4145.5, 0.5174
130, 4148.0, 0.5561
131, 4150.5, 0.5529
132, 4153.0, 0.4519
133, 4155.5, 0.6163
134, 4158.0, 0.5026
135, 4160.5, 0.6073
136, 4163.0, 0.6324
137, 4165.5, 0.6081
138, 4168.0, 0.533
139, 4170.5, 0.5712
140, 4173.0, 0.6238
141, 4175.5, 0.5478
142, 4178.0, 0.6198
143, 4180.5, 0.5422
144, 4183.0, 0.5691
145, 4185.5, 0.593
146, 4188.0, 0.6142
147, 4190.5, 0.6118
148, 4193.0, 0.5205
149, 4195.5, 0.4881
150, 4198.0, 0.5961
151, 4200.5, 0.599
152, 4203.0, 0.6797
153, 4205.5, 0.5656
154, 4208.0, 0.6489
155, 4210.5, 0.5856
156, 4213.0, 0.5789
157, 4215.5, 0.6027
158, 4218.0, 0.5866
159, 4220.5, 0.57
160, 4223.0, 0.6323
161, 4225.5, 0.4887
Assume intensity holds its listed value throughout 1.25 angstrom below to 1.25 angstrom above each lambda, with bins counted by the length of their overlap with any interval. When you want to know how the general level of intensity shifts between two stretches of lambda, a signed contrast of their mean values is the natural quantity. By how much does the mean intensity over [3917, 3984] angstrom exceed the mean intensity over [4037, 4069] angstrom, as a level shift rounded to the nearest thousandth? -0.154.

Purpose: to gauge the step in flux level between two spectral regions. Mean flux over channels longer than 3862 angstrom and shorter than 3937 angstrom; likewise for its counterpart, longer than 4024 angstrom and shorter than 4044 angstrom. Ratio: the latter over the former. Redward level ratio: 1.32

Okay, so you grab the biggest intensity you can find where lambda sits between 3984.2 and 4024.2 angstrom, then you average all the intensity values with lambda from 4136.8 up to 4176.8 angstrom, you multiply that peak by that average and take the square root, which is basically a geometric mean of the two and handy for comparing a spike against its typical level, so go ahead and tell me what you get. 0.62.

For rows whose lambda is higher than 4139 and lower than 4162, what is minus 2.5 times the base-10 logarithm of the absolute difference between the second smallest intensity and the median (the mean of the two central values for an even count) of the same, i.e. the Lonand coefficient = 3.25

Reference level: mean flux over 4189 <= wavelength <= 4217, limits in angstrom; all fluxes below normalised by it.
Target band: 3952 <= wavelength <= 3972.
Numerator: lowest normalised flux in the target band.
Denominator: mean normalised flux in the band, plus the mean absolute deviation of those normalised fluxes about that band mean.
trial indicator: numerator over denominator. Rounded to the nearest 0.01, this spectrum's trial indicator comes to 0.54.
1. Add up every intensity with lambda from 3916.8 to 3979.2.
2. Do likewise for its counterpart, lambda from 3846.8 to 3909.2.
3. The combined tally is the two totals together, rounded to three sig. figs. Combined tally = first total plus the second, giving 22.0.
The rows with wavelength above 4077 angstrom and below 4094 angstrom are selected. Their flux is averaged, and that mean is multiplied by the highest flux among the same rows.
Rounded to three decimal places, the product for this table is 0.308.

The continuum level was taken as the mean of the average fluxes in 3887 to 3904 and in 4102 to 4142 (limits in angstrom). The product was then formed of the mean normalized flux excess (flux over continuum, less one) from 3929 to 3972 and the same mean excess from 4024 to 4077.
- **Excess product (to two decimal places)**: -0.03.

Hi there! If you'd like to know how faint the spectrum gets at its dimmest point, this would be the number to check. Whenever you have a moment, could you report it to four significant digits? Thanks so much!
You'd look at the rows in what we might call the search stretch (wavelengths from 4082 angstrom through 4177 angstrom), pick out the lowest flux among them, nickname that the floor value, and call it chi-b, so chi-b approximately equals 0.3922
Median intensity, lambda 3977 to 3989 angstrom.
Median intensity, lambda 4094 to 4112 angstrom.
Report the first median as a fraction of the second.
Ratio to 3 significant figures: 1.10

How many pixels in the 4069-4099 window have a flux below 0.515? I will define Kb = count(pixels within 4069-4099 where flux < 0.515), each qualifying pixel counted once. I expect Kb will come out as 5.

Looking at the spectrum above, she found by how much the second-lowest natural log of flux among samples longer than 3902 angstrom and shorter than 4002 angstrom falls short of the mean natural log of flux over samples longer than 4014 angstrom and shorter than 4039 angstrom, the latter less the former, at 0.80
